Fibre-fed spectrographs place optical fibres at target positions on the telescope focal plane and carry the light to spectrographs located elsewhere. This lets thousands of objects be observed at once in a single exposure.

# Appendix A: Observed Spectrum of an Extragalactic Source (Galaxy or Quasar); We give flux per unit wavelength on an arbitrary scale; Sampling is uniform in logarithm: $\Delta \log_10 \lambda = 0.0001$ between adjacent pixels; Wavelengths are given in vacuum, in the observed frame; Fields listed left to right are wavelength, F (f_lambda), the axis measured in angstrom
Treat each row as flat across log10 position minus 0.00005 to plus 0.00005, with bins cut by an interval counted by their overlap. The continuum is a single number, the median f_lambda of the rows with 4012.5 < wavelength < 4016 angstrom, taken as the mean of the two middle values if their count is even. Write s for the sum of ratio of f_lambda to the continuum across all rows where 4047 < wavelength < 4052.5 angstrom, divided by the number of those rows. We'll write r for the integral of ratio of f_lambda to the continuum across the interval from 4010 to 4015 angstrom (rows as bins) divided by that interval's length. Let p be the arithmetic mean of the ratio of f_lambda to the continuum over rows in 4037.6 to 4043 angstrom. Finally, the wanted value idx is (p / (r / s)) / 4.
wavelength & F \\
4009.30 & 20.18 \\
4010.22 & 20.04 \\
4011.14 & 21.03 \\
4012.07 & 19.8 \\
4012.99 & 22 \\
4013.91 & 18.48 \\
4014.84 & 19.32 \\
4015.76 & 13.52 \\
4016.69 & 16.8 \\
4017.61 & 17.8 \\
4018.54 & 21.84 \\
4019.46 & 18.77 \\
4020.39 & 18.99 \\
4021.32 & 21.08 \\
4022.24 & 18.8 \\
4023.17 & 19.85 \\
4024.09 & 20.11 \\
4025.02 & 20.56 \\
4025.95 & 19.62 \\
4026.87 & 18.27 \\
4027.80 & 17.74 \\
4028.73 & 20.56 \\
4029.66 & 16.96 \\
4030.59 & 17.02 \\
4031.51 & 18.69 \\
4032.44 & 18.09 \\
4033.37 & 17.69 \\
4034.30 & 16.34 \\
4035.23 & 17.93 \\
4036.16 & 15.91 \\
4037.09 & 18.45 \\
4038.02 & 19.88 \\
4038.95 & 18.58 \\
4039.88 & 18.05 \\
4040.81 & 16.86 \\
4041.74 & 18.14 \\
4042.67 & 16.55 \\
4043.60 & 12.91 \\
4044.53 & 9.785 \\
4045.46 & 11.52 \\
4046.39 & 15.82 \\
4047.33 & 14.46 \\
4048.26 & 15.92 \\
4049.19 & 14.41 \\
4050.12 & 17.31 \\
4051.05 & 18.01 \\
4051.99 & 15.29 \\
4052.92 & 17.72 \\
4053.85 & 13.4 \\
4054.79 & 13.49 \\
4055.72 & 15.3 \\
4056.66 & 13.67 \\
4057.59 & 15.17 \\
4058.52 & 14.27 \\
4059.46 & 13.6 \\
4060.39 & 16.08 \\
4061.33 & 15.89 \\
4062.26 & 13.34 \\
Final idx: 0.188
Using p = 0.95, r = 1.07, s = 0.84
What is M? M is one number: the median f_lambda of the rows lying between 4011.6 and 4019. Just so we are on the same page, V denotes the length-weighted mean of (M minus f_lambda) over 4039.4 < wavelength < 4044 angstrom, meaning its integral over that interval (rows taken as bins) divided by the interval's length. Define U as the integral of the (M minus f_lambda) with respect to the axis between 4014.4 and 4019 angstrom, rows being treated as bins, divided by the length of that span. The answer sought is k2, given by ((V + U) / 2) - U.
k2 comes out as 0.6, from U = 1.1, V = 2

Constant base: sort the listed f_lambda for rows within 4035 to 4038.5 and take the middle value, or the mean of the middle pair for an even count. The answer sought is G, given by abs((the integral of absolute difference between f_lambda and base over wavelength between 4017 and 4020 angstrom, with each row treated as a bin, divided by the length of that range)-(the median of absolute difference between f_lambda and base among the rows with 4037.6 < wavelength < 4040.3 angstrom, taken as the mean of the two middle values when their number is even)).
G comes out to 1.1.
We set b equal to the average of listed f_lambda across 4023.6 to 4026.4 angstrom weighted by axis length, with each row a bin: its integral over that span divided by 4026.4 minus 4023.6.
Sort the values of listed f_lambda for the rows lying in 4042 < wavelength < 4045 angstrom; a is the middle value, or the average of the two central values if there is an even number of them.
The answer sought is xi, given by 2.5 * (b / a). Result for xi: 3.89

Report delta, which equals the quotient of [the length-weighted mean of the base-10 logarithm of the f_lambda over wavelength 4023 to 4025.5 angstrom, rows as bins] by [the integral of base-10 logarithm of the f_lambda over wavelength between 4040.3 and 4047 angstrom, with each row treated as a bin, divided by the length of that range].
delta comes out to 1.13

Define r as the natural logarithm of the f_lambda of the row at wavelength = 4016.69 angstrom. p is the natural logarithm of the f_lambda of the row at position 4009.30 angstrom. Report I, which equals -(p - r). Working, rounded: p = 3.00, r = 2.82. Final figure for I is -0.18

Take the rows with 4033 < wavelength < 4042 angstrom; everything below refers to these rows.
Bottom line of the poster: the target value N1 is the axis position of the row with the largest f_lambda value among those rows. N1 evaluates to 4038.02 angstrom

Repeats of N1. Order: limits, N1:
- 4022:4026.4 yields 4025.02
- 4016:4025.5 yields 4018.54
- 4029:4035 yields 4031.51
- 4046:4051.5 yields 4051.05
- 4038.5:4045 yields 4038.95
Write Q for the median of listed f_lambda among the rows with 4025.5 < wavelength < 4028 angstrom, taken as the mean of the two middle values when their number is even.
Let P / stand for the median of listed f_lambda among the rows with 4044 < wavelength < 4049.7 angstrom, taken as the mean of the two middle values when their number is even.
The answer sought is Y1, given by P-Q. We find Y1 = -3.8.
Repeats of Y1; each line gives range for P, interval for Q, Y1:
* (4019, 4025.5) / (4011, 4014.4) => -0.6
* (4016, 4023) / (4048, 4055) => 3.2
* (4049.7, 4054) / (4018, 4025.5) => -2.7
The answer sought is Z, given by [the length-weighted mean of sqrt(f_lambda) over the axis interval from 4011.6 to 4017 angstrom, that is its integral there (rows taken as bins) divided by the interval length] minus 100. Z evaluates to -95.73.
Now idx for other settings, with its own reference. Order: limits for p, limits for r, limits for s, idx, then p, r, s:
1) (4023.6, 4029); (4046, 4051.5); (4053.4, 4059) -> 0.229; 1.03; 0.85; 0.75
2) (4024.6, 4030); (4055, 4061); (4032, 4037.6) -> 0.298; 1.00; 0.78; 0.92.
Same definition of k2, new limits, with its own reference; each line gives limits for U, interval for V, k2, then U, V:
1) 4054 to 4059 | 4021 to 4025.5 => -2.9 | 4.6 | -1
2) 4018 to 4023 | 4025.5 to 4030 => 0.6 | -1.0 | 0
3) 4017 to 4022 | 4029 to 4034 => 0.9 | -0.7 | 1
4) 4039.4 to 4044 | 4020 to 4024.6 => -1.6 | 2.3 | -1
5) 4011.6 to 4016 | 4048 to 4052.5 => 1.3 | 0.0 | 3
